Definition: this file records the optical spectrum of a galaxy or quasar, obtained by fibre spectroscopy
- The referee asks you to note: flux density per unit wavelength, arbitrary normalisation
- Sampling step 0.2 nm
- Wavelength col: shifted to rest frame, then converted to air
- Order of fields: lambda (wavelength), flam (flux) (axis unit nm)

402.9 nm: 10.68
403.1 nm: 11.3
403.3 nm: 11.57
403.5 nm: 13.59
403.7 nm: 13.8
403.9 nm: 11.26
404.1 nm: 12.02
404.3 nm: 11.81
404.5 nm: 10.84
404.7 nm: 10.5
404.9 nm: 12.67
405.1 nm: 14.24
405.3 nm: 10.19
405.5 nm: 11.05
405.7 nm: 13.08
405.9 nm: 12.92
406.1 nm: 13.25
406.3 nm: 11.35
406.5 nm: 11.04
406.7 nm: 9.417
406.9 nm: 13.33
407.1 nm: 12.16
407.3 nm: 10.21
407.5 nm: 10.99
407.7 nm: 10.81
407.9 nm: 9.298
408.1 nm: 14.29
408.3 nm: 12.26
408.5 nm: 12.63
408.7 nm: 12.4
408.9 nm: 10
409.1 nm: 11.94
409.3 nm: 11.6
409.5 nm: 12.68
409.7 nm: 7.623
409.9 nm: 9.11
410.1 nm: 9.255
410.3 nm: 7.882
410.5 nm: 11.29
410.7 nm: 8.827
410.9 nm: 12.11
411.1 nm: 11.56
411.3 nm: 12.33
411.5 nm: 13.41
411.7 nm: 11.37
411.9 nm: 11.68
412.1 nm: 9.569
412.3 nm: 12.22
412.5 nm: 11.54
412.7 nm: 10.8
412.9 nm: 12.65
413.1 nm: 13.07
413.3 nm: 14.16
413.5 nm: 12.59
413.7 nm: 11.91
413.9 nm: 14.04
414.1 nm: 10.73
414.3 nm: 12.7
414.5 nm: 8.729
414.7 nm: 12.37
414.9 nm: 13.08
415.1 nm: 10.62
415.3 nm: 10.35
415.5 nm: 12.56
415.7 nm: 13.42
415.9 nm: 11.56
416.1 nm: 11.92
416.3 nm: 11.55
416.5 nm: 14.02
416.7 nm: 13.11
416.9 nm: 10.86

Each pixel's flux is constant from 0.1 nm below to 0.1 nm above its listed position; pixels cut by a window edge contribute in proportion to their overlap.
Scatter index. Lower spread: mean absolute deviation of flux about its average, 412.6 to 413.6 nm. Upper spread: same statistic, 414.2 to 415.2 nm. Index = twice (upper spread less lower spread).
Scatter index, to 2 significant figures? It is 1.4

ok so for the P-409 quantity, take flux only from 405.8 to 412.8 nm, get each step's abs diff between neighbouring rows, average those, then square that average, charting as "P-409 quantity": 2.64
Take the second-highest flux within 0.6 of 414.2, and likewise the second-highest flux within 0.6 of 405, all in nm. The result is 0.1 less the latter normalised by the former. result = -0.90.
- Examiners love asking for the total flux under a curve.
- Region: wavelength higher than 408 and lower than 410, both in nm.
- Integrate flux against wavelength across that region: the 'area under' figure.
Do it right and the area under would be 22.9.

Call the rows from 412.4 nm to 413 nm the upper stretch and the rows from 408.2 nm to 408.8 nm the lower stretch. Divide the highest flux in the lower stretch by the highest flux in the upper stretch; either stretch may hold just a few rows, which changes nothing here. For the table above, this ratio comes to 1.00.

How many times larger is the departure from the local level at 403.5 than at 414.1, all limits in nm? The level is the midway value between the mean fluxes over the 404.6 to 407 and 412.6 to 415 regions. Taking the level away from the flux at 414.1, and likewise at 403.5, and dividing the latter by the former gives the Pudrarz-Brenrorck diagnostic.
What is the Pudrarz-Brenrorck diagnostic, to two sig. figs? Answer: -1.1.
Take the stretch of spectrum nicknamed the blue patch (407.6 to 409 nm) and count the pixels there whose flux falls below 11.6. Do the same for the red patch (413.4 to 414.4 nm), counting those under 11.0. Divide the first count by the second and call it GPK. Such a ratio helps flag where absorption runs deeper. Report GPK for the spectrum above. 3.0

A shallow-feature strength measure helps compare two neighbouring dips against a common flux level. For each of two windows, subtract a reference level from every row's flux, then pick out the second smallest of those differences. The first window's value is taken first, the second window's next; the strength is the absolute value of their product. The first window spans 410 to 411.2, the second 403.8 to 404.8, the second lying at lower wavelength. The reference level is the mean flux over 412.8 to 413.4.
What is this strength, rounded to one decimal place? 11.0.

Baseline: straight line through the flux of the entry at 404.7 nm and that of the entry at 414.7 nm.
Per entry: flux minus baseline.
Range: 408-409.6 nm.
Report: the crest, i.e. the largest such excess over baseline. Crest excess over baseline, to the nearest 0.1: 3.2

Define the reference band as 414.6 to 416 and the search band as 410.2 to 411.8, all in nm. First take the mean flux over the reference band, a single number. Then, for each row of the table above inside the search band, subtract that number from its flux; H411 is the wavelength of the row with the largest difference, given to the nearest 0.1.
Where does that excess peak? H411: 411.5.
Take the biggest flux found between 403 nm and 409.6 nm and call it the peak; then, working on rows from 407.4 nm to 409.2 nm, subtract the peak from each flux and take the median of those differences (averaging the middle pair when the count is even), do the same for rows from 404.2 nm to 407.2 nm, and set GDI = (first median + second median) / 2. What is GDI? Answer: -2.415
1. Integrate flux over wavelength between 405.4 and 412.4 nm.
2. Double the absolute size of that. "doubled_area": 158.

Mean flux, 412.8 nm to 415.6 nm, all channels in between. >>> 12.1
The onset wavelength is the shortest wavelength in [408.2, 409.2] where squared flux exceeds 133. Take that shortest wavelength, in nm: 408.3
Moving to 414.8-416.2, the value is 414.9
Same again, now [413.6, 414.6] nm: 413.7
